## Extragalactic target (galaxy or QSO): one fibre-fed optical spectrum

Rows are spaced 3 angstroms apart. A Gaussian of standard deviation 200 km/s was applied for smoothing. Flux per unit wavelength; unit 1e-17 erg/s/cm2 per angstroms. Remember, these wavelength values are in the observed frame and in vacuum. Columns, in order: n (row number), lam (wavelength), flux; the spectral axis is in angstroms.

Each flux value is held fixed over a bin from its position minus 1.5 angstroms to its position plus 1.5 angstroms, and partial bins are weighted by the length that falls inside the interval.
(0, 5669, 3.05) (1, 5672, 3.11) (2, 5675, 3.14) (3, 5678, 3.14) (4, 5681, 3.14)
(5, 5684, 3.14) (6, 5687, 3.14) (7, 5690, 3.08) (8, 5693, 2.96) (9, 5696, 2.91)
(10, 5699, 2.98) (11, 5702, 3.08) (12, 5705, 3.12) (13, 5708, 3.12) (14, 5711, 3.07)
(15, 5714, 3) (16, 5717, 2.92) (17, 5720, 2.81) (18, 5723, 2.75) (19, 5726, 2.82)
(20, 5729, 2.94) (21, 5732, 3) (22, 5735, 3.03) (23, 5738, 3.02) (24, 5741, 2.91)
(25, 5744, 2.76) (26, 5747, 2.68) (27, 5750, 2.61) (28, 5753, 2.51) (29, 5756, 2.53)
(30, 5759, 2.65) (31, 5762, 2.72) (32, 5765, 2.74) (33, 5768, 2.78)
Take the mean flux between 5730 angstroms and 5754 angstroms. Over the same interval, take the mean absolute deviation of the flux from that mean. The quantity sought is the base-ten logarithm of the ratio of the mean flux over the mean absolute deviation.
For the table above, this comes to 1.21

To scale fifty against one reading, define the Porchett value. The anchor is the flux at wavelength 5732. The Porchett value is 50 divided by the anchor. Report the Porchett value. 16.7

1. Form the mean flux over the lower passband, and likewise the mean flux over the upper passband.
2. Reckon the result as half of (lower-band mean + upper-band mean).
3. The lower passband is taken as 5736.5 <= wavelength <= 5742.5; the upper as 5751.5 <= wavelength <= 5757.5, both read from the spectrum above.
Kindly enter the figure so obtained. 2.74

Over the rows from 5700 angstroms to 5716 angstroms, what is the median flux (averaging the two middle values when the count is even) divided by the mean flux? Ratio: 1.00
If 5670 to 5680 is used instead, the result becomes 1.00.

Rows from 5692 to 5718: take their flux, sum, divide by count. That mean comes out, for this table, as 3.02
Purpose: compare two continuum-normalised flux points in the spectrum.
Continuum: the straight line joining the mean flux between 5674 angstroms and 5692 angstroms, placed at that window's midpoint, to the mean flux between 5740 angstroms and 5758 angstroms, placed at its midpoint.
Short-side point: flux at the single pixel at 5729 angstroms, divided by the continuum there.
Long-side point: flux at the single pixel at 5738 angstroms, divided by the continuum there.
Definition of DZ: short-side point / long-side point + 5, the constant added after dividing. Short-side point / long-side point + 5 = 5.95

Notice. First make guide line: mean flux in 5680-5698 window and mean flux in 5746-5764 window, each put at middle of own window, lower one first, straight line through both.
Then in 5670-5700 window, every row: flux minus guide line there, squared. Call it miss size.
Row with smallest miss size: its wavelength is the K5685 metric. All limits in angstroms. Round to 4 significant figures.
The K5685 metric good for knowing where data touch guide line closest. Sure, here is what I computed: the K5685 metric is 5678 angstroms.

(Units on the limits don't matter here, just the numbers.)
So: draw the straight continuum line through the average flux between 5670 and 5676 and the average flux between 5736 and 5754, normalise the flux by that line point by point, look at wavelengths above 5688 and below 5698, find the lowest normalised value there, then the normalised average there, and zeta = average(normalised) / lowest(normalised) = 1.02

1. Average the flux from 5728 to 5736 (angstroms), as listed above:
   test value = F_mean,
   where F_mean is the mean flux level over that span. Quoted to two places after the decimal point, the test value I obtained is 2.99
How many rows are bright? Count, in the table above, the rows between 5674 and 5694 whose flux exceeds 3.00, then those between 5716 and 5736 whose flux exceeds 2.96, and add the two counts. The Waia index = 8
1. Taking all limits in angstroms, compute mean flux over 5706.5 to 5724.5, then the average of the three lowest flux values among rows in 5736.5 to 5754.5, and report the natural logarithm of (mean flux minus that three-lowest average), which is -1.1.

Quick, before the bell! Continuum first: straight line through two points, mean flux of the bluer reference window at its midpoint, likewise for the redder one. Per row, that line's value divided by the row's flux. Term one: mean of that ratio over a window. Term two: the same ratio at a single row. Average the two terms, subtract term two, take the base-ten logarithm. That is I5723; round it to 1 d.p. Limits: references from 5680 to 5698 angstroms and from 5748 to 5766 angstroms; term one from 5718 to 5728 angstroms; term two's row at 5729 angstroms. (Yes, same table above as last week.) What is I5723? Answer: -1.5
